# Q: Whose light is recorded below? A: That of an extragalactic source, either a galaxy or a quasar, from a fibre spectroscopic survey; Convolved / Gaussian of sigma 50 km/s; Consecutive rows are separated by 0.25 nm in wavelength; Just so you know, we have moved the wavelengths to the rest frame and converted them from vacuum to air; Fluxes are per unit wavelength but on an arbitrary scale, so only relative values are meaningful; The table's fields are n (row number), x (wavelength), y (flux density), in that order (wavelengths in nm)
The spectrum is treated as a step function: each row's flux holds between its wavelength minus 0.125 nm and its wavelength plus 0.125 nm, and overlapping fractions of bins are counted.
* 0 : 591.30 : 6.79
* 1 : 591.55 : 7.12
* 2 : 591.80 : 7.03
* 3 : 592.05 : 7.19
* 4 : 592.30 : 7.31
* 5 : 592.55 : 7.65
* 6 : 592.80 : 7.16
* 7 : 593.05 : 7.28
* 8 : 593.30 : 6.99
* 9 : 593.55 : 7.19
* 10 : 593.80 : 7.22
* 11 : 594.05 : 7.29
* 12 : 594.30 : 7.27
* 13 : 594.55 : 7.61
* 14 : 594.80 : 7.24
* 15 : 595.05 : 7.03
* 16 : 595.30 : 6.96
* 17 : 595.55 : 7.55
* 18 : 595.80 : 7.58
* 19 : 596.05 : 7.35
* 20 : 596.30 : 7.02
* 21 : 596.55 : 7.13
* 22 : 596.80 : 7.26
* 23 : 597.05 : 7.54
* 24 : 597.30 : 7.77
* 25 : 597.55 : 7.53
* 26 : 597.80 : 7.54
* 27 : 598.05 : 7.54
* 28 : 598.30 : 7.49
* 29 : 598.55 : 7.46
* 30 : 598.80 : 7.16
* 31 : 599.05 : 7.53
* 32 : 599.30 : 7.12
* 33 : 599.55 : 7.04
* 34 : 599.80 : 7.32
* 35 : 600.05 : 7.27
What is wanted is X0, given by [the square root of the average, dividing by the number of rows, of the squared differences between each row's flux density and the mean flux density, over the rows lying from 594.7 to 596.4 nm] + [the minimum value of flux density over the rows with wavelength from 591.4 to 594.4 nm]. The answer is 7.23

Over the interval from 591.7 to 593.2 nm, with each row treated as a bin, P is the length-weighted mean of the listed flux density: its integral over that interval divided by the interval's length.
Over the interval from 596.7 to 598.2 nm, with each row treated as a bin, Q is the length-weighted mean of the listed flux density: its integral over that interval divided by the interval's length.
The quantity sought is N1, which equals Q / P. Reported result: 1.04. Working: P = 7.27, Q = 7.53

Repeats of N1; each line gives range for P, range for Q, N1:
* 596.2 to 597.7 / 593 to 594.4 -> 0.98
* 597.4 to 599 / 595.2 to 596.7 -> 0.97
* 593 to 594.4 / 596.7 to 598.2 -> 1.05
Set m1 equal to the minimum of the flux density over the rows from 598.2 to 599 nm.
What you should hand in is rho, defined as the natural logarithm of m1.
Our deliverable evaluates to 1.969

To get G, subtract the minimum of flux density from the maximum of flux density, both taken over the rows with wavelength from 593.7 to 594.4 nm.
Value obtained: 0.07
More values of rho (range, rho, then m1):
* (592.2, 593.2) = 1.969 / 7.16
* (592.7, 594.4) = 1.944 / 6.99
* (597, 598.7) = 2.010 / 7.46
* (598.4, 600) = 1.952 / 7.04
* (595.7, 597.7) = 1.949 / 7.02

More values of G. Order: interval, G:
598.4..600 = 0.49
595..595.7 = 0.59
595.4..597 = 0.56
